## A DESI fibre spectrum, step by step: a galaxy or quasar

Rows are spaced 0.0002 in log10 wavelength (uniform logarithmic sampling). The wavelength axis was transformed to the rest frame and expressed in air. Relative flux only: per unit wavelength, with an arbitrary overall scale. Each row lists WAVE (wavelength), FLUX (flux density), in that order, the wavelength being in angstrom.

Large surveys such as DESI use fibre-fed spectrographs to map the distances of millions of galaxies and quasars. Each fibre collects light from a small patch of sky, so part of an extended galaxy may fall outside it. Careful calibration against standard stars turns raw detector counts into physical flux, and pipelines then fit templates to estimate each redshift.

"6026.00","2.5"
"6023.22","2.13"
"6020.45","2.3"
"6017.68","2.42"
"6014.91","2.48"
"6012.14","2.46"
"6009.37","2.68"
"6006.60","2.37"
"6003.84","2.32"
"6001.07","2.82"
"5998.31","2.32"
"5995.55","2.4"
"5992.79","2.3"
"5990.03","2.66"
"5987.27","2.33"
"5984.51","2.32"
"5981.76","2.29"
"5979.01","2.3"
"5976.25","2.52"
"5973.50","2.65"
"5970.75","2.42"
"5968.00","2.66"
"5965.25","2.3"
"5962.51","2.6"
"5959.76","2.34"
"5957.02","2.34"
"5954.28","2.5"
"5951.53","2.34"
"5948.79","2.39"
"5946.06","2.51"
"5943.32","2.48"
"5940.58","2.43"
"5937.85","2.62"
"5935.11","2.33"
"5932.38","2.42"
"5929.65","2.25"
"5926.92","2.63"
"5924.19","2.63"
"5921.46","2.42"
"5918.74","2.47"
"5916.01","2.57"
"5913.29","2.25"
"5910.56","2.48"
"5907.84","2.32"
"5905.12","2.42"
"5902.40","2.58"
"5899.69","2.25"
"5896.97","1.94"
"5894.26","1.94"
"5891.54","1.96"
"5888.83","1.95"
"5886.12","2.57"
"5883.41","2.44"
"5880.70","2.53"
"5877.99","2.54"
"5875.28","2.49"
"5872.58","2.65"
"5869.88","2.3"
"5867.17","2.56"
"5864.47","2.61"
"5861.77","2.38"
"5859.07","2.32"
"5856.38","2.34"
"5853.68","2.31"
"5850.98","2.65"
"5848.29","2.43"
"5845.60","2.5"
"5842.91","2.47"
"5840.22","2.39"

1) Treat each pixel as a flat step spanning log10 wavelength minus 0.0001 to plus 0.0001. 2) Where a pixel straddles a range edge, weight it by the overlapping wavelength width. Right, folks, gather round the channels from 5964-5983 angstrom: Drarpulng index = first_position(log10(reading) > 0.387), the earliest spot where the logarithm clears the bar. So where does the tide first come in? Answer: 5968.00 angstrom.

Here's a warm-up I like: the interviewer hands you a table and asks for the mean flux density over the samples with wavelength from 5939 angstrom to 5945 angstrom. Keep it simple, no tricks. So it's 2.46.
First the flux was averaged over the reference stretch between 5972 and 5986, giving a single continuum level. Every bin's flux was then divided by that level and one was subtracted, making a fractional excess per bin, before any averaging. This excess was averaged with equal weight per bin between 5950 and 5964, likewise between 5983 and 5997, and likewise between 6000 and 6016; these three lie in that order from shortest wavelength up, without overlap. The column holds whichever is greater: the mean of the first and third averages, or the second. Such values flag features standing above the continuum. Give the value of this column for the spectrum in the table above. 0.02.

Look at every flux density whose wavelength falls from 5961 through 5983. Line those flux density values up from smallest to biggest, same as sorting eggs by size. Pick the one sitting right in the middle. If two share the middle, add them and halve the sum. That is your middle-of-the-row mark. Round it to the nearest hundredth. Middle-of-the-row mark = 2.47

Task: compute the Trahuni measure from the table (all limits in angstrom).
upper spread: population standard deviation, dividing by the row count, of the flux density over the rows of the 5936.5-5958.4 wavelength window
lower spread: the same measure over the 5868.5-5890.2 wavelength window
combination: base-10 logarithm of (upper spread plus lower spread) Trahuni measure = -0.529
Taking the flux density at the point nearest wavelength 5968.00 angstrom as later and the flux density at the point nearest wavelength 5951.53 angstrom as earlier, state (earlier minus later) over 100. -0.0032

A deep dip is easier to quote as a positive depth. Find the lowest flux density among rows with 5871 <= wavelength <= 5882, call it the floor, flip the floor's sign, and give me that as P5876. -2.49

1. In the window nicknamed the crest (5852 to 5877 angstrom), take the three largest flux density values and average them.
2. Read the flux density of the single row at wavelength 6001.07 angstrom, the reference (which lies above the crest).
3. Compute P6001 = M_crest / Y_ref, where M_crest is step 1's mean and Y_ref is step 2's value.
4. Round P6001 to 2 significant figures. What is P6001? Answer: 0.92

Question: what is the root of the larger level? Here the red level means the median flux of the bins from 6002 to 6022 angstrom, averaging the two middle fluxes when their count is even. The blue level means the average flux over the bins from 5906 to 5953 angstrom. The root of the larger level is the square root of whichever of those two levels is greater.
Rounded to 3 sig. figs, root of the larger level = 1.56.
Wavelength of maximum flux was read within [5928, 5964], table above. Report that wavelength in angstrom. 5937.85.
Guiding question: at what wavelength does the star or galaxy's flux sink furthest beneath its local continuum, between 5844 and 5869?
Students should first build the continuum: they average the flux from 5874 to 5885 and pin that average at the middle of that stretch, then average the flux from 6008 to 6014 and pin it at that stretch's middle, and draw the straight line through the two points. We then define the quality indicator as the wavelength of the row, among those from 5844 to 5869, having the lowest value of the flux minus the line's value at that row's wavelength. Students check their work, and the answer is 5853.68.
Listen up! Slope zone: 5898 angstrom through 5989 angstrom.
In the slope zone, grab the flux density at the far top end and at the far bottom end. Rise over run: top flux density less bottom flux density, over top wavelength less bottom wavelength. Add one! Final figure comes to 1.00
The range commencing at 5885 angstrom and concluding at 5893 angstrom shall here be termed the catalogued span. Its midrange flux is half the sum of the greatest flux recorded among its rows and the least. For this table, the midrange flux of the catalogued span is 2.26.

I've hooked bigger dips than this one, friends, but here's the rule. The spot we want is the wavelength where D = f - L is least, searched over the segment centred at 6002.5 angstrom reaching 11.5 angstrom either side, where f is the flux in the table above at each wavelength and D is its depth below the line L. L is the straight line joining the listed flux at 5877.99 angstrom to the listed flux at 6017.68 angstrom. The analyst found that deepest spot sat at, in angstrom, 5992.79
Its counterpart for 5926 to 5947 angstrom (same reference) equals 5929.65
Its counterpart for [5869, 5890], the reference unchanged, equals 5888.83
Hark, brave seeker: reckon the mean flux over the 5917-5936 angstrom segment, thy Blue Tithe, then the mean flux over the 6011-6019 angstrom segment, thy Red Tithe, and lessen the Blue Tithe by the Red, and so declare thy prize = 0.00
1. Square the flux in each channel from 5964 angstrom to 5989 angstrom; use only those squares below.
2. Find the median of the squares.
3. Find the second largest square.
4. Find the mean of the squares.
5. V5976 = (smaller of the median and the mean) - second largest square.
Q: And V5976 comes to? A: -1.6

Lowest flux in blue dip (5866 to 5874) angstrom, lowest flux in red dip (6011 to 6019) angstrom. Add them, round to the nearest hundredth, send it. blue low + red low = 4.72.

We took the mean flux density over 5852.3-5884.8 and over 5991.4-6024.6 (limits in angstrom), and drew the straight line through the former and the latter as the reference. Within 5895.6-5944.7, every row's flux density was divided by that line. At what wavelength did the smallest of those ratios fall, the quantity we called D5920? 5896.97 angstrom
